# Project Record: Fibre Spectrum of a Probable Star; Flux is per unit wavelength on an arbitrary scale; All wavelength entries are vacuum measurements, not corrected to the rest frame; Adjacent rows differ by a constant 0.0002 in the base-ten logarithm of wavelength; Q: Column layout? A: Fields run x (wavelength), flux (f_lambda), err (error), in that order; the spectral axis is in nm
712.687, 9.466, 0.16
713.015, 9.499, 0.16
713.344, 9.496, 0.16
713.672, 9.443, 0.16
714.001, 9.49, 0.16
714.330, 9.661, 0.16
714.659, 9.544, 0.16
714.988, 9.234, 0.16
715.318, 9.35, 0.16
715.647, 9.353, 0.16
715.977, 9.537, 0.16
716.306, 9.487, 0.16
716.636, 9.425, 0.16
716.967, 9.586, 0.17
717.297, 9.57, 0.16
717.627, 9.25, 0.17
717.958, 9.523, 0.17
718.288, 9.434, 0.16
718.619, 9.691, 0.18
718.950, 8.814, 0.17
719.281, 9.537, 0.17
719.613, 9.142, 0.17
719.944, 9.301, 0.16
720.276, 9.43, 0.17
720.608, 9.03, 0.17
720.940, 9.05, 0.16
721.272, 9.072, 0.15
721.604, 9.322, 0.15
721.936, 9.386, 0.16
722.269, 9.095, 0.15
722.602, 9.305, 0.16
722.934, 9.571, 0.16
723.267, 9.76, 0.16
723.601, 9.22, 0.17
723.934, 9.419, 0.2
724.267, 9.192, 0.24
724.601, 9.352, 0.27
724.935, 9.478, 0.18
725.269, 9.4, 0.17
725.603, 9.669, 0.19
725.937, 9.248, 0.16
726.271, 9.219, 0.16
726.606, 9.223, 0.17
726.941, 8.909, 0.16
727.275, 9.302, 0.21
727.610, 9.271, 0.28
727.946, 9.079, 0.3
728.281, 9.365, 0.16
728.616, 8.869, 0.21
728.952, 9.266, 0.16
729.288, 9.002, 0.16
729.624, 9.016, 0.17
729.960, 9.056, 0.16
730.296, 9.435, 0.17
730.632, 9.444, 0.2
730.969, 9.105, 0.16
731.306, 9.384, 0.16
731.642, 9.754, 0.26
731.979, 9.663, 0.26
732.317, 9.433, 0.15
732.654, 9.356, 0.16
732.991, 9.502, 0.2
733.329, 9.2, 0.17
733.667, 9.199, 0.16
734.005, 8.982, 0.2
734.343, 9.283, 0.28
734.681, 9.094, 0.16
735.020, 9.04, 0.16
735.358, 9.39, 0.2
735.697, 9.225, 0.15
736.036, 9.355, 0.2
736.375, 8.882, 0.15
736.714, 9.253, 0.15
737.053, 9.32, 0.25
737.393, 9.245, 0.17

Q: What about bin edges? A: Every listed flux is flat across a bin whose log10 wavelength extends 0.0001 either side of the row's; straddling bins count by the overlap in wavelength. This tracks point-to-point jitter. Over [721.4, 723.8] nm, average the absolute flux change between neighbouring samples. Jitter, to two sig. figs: 0.26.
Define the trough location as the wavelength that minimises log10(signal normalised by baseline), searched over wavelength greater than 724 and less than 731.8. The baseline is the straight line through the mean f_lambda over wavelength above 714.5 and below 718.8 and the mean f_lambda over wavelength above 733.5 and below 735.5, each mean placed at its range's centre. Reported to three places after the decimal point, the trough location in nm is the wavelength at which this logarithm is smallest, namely 728.616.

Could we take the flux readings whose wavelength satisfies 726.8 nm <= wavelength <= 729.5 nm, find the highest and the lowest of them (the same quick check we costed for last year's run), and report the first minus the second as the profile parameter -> 0.50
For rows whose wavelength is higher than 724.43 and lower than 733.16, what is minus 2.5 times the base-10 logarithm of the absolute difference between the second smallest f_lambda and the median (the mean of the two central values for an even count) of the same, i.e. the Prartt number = 0.9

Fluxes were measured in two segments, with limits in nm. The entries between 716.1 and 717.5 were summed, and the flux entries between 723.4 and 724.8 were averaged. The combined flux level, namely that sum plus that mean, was 47.4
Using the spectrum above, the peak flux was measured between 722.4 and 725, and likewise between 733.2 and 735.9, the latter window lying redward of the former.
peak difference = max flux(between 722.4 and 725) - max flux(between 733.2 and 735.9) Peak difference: 0.37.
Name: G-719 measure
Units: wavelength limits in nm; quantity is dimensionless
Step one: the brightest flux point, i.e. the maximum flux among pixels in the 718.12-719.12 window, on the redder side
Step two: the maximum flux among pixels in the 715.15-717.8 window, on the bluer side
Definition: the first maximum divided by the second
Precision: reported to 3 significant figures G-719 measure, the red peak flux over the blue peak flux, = 1.01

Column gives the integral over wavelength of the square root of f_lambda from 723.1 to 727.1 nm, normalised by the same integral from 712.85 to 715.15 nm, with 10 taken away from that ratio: -8.3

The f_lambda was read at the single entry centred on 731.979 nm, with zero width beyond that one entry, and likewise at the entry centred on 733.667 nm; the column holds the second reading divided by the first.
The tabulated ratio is 0.95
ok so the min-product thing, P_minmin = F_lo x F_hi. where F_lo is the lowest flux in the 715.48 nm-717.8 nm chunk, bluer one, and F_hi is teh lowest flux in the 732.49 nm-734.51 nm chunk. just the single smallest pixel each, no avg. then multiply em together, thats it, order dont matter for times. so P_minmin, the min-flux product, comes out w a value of 83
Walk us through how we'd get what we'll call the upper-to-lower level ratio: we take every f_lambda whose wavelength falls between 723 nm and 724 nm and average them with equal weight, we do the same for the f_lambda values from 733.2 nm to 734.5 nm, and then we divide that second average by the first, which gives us 0.97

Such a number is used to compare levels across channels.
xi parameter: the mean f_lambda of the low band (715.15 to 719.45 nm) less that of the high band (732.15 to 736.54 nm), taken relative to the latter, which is 0.022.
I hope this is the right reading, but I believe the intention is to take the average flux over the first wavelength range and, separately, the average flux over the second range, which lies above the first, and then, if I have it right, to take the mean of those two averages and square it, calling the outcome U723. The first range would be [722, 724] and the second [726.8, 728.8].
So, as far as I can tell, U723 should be 85.8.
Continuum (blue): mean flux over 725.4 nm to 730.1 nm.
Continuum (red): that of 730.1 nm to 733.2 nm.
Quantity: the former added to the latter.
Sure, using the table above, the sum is 18.63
